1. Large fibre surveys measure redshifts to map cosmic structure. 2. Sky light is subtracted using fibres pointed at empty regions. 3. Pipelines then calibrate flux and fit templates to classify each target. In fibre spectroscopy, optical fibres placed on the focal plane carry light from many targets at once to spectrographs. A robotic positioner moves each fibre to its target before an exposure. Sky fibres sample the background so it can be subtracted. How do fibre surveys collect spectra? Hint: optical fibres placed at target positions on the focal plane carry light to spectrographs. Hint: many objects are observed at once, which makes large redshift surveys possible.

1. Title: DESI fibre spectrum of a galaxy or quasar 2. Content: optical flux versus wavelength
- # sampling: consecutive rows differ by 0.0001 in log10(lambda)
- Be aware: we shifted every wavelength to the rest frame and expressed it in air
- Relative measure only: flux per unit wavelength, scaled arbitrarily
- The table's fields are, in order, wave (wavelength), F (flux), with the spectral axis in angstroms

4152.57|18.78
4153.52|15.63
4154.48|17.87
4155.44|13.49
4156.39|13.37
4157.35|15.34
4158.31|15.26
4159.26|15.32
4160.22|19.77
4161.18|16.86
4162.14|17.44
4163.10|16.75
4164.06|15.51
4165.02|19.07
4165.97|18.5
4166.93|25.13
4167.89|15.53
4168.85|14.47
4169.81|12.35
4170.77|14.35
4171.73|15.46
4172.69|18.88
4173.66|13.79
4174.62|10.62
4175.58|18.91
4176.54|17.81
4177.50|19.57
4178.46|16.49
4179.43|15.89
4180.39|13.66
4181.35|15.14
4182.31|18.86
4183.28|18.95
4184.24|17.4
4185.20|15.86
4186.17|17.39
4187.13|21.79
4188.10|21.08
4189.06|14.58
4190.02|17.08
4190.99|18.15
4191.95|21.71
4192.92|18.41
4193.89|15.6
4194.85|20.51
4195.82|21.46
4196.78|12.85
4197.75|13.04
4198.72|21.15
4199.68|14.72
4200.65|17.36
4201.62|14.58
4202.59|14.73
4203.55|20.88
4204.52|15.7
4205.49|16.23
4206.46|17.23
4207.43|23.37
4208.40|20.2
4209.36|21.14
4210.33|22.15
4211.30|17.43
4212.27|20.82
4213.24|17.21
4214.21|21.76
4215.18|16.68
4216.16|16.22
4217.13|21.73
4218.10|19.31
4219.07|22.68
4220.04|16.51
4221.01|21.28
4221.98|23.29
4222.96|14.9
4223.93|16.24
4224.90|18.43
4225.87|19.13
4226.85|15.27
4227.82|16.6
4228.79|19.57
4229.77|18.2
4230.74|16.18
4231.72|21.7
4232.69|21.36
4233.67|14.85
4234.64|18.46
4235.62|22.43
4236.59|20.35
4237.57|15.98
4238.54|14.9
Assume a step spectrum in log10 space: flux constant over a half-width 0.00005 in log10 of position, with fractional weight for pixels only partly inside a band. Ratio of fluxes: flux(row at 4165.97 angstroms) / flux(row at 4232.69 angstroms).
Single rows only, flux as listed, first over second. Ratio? 0.87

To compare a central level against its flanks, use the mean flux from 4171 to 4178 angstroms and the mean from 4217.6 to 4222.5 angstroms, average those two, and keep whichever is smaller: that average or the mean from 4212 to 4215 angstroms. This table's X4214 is 18.5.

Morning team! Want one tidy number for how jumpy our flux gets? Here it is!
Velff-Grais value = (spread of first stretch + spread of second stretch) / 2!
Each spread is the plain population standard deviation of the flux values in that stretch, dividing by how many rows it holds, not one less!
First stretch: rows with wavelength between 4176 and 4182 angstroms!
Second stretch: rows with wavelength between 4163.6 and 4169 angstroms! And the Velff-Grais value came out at 2.7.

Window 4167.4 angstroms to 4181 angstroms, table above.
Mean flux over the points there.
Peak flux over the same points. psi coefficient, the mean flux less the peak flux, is -4.0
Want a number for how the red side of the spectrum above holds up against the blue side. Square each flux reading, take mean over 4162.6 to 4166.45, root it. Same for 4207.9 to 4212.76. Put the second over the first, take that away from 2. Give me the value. 0.83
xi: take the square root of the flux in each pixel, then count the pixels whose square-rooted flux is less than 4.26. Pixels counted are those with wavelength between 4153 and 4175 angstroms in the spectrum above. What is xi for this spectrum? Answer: 18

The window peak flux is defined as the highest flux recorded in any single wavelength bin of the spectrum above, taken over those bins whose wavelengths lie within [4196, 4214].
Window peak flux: 23.37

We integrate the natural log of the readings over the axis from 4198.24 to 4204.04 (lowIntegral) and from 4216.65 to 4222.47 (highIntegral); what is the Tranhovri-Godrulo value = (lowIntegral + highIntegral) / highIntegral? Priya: 1.93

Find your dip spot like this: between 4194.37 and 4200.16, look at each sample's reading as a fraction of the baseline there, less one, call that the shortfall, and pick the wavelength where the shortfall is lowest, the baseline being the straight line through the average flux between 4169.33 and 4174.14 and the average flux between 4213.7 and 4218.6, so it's 4196.78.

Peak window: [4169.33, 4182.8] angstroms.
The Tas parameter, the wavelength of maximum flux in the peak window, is 4177.50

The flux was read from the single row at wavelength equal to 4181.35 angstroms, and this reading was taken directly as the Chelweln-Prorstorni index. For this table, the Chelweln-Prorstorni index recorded 15.14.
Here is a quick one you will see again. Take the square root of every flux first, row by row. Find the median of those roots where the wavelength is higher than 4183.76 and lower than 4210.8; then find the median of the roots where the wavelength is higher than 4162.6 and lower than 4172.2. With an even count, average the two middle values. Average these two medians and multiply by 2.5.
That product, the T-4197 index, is 10.1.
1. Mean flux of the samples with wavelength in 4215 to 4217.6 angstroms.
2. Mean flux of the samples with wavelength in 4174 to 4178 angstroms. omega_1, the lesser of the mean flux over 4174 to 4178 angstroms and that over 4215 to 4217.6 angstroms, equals 16.7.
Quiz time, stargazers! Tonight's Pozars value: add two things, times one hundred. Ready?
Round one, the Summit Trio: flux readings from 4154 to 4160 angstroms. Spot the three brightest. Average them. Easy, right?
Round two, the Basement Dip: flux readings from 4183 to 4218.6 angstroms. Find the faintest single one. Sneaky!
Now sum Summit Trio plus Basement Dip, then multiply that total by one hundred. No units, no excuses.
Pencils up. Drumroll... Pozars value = 2903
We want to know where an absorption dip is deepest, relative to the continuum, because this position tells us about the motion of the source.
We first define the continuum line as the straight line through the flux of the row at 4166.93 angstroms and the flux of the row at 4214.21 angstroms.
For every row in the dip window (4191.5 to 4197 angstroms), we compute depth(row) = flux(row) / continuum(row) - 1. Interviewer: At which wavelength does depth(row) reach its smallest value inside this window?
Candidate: 4196.78 angstroms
